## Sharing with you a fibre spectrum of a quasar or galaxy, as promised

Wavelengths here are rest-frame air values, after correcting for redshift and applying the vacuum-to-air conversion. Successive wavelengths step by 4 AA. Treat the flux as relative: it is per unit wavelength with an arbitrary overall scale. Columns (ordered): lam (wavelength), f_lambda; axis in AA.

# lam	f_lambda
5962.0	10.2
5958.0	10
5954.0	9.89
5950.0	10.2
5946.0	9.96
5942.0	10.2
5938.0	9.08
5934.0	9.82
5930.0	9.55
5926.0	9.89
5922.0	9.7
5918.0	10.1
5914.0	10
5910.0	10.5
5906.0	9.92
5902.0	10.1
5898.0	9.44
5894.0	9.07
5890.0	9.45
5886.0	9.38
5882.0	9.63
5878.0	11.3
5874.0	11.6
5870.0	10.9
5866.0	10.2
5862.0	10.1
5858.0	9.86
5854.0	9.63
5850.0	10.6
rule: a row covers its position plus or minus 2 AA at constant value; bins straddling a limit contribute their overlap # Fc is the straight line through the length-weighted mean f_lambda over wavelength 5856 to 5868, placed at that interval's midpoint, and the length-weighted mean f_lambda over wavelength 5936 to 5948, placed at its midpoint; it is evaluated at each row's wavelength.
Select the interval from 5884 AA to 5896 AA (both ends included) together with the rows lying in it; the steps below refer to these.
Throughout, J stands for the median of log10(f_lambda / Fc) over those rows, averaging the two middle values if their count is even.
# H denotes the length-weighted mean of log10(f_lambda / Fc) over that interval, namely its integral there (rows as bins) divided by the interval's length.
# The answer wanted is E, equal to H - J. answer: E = -0.003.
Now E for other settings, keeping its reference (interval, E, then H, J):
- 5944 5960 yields 0.001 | 0.013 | 0.01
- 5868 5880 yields -0.002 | 0.051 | 0.05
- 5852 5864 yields 0.000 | -0.009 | -0.01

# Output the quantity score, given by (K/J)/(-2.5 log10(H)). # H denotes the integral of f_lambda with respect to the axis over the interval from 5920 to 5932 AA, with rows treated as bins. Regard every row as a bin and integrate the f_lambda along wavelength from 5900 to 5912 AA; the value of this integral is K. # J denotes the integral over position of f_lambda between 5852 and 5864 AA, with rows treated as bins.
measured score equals -0.200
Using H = 117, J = 118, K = 122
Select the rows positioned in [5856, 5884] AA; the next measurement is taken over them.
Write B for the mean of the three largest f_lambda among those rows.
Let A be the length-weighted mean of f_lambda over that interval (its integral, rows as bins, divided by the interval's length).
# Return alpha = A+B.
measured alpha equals 21.8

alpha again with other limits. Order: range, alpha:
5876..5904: 20.1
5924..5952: 19.9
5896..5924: 20.2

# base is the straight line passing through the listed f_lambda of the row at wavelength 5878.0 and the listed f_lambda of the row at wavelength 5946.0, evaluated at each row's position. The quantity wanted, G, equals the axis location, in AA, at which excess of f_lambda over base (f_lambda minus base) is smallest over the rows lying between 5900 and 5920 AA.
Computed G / 5906.0 AA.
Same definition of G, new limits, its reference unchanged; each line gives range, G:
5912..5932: 5922.0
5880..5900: 5894.0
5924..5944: 5938.0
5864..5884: 5882.0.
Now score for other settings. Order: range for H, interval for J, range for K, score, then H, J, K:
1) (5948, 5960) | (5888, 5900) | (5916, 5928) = -0.204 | 120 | 112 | 119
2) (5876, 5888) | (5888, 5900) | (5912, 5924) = -0.205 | 121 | 112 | 119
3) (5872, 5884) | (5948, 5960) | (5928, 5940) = -0.179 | 130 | 120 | 114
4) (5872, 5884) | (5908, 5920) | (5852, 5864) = -0.183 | 130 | 122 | 118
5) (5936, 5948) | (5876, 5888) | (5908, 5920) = -0.195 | 117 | 121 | 122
